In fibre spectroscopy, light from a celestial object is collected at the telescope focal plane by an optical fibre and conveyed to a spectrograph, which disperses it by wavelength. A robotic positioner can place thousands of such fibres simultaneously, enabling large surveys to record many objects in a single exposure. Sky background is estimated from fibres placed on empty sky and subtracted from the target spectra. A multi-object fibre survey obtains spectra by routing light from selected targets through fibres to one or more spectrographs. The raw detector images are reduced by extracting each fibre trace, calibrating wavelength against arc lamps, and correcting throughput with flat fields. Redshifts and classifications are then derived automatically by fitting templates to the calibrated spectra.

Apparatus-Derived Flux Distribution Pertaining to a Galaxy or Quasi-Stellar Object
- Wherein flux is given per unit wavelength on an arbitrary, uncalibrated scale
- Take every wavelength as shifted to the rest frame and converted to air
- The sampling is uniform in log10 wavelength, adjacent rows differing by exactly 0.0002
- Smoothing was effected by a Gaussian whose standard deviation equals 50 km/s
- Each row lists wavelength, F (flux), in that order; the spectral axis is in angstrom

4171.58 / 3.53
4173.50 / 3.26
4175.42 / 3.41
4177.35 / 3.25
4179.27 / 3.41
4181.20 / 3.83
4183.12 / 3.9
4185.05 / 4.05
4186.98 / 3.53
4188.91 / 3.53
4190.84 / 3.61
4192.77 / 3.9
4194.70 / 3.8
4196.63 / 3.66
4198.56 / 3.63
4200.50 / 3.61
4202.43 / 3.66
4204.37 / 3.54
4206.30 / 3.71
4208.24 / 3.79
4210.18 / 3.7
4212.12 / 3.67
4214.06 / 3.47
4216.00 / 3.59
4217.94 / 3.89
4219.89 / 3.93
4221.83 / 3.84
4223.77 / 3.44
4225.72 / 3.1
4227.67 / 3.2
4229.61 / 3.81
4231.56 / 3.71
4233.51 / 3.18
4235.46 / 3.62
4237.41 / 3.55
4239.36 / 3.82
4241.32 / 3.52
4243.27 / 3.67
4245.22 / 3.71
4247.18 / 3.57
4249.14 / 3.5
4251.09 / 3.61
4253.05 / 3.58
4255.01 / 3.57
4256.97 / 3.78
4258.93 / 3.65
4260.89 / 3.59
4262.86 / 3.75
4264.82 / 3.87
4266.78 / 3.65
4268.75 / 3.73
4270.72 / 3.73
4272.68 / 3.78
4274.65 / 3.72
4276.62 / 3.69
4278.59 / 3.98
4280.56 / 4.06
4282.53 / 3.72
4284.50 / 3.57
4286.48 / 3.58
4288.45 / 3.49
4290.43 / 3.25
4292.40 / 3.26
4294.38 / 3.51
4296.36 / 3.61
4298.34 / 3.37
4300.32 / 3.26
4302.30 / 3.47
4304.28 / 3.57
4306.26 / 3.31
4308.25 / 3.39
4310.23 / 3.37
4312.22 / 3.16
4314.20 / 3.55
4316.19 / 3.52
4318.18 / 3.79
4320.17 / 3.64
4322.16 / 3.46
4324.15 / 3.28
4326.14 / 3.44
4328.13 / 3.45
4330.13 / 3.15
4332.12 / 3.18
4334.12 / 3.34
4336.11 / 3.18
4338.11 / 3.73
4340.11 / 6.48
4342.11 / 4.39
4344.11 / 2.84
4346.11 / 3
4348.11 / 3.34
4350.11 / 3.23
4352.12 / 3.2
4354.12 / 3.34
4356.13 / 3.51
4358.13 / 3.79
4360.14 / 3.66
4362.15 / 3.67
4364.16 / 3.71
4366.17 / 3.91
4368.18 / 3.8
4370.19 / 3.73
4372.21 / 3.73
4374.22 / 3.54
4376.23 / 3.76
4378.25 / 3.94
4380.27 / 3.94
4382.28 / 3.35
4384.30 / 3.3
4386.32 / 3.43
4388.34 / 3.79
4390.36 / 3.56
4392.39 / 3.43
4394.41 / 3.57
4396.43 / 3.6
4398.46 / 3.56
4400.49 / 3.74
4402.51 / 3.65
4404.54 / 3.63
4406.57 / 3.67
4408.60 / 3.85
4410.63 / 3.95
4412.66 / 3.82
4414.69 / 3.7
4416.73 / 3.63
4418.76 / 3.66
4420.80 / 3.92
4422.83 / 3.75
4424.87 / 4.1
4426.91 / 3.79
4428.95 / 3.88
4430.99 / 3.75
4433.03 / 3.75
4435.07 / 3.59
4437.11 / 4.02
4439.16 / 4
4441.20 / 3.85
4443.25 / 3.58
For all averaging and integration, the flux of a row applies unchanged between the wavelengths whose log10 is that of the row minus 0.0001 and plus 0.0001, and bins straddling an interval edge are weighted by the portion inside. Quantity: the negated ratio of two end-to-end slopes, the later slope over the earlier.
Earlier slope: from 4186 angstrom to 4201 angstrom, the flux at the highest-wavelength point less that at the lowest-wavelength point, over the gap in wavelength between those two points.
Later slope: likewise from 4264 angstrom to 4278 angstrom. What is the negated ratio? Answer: 3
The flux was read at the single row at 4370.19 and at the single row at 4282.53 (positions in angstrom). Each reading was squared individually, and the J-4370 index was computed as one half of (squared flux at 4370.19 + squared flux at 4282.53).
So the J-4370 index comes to 13.9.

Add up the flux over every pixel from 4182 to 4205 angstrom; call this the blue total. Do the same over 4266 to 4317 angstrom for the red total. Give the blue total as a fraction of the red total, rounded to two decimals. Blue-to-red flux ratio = 0.48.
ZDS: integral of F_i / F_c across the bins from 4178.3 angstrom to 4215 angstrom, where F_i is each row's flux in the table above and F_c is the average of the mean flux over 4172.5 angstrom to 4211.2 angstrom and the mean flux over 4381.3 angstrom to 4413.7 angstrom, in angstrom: 37.3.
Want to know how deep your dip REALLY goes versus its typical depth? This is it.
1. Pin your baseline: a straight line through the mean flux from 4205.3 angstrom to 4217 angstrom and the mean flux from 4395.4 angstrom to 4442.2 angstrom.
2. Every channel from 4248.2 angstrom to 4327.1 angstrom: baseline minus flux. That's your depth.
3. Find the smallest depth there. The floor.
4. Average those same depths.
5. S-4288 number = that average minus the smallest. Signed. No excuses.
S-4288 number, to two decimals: 0.49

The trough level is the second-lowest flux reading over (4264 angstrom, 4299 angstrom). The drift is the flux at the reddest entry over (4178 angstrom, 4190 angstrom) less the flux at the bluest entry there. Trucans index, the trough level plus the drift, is 3.38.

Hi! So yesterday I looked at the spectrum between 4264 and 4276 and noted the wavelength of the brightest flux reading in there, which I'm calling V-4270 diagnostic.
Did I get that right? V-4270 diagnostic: 4264.82 angstrom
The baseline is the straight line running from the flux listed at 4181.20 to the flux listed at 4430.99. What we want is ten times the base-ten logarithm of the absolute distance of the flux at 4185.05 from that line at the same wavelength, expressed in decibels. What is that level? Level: -6.6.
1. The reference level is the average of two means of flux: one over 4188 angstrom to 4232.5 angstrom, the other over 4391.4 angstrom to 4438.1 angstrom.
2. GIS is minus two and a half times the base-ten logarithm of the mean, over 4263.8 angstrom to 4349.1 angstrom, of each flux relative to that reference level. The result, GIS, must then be 0.034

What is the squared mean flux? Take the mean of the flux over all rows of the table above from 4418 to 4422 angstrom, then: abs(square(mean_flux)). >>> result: 14.4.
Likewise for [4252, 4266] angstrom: 13.6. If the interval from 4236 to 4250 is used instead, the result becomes 13.1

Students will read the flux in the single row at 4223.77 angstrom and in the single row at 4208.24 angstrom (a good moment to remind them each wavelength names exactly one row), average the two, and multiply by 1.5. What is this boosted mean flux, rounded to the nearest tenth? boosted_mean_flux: 5.4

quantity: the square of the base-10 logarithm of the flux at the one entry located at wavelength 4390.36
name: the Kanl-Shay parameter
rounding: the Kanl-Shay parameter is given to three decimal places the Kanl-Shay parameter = 0.304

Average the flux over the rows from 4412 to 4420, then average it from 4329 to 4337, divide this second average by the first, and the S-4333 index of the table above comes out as 0.87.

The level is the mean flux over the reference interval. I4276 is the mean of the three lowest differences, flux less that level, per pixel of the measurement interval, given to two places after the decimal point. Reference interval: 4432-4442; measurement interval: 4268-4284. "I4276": -0.13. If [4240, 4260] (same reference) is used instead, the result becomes -0.31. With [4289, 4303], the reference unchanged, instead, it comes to -0.59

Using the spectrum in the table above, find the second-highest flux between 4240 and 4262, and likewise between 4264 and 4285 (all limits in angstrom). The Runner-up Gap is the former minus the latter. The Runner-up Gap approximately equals -0.3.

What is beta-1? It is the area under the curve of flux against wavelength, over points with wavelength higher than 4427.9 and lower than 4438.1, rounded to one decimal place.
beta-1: 38.8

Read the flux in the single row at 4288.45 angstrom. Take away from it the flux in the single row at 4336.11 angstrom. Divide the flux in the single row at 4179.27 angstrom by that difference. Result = 11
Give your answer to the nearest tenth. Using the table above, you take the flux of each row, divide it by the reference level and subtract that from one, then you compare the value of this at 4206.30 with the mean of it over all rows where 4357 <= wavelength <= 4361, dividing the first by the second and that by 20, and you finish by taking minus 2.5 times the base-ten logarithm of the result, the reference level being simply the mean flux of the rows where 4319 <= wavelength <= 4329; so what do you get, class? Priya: 3.3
